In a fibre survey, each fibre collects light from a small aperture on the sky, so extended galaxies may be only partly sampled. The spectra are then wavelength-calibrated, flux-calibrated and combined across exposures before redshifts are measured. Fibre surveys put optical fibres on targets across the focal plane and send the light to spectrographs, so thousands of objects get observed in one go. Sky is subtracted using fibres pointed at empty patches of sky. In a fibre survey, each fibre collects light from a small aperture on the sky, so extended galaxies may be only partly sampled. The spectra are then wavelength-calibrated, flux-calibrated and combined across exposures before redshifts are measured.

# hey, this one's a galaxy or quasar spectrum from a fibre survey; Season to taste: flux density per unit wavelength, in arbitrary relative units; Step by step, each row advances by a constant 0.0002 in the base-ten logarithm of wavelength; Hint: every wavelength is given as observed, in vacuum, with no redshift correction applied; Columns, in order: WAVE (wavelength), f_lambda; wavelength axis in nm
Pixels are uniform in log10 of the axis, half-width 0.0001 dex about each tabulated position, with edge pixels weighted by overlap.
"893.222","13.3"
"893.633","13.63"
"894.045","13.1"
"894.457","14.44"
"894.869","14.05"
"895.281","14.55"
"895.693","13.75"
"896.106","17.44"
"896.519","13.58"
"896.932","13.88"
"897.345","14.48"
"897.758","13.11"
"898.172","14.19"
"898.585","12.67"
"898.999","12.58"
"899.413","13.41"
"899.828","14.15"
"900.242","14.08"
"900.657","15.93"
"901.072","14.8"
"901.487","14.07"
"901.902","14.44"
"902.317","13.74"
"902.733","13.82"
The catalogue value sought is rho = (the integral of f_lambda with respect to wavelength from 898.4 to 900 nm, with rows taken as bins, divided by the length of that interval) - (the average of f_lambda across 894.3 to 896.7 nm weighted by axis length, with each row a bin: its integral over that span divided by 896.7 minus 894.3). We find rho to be -1.5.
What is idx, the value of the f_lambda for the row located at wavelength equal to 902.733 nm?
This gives 13.82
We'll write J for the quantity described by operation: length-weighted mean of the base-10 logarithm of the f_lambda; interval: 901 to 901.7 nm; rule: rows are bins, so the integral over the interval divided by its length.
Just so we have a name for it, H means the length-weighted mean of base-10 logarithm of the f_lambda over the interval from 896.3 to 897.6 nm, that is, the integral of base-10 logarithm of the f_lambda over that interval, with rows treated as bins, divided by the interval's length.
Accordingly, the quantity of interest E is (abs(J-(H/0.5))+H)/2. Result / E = 1.14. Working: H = 1.145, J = 1.158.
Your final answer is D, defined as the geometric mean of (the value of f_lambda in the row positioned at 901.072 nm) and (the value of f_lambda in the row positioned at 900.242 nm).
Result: 14.4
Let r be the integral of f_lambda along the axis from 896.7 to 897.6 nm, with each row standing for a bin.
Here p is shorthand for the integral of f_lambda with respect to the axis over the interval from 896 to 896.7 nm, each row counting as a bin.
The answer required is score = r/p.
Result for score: 1.2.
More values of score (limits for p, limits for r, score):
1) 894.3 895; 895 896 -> 1.5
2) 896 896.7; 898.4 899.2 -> 0.9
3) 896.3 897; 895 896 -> 1.5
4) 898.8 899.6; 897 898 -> 1.3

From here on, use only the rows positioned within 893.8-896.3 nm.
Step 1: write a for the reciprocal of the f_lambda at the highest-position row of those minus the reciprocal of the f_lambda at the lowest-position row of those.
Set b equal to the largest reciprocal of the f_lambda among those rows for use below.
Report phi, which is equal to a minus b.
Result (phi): -0.095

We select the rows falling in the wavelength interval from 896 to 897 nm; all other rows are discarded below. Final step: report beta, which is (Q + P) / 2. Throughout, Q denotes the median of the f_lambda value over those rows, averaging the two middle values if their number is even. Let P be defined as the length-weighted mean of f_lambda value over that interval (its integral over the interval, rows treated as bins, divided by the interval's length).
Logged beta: 14.4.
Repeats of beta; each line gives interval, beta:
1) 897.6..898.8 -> 13.2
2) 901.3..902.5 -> 14.1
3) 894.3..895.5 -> 14.4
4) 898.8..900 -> 13.4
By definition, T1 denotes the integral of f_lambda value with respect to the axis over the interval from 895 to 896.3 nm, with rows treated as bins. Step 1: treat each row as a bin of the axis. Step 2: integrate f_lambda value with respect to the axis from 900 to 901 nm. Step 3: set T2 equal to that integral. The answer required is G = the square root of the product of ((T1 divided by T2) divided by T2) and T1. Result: 1.3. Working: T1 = 20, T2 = 14.9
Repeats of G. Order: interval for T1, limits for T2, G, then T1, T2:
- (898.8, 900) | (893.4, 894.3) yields 1.3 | 16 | 12.1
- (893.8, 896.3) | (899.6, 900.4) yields 3.2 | 36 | 11.3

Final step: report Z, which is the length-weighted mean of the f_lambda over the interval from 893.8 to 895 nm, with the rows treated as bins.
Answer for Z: 13.8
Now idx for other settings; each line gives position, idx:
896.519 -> 13.58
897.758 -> 13.11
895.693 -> 13.75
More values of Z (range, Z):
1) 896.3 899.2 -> 13.5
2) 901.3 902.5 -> 14.1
